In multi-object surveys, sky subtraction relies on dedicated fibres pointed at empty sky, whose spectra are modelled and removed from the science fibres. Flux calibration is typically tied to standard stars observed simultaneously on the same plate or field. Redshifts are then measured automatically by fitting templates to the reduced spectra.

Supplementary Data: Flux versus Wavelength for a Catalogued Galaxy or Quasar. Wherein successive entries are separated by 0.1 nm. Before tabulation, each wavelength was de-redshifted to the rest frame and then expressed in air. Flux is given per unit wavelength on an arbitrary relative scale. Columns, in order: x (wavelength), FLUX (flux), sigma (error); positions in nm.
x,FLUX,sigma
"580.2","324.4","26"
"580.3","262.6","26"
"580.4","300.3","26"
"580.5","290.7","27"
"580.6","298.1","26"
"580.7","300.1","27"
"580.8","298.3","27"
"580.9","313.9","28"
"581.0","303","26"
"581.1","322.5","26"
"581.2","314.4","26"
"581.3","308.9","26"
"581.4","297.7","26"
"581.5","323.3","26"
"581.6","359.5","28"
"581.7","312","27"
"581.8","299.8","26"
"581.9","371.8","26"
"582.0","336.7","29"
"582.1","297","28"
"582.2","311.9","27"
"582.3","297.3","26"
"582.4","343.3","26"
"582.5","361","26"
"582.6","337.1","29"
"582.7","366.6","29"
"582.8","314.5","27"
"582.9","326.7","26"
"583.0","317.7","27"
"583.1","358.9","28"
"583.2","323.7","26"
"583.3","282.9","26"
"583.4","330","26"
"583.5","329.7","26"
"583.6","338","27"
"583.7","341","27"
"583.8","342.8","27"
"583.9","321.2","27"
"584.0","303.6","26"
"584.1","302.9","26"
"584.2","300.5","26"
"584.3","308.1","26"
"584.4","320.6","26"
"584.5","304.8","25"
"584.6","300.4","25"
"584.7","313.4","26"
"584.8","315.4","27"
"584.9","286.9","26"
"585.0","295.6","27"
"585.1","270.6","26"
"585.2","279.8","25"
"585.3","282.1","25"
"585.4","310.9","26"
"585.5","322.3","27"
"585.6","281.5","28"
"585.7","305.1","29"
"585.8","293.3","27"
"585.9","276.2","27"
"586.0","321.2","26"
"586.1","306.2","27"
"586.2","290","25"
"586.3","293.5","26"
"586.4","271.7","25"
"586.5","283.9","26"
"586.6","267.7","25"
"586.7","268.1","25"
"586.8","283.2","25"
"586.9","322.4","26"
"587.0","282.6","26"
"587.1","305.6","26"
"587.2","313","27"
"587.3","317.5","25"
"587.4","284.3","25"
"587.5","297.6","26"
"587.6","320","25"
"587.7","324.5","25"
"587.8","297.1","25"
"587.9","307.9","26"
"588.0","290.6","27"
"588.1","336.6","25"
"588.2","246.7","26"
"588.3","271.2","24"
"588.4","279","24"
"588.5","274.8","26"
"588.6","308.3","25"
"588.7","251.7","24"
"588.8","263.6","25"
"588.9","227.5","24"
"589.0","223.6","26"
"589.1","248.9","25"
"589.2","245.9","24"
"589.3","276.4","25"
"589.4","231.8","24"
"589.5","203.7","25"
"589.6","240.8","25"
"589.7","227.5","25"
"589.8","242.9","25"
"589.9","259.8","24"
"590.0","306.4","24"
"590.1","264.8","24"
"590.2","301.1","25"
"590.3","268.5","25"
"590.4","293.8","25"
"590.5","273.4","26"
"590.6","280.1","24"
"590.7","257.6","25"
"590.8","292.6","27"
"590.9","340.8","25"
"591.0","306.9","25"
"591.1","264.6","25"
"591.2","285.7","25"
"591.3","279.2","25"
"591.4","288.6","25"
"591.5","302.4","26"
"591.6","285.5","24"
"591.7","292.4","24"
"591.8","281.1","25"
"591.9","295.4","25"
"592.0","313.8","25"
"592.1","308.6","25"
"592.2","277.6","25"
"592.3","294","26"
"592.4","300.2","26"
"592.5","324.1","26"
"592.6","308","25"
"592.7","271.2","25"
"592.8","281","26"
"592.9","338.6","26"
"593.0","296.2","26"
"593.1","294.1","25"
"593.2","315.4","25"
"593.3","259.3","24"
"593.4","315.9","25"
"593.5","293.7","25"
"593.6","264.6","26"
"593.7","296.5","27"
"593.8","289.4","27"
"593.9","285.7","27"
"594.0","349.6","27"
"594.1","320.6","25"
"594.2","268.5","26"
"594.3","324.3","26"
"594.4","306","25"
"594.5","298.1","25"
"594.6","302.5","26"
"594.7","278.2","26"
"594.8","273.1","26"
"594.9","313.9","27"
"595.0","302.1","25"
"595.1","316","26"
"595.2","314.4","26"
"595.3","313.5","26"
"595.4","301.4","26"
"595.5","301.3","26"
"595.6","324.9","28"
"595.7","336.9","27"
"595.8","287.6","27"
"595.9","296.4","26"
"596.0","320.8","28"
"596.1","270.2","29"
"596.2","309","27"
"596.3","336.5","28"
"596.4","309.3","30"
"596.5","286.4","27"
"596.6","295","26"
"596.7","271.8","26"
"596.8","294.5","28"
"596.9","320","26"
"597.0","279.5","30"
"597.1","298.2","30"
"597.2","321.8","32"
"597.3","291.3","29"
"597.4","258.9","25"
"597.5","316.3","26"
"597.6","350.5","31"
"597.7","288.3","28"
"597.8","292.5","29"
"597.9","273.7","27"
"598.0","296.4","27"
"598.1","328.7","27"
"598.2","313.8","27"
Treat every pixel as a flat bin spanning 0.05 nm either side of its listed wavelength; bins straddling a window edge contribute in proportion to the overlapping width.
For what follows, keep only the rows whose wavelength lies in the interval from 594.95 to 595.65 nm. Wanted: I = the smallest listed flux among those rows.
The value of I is 301.3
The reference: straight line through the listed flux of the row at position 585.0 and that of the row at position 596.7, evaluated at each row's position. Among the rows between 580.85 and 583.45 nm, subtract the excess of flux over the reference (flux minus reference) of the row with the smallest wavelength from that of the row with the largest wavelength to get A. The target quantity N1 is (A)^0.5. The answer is 4.6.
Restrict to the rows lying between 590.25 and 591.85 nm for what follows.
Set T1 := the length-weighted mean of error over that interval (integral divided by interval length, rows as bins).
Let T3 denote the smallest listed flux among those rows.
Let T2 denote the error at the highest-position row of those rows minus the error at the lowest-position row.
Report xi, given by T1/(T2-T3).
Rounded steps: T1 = 25.1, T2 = 0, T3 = 257.6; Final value -0.097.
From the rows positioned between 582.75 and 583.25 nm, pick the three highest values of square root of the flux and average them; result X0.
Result 18.3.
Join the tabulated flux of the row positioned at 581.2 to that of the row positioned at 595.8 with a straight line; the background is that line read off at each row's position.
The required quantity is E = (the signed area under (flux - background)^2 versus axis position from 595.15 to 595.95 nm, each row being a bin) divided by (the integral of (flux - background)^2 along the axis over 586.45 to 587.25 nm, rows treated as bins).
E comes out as 1.2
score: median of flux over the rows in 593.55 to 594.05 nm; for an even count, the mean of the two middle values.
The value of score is 289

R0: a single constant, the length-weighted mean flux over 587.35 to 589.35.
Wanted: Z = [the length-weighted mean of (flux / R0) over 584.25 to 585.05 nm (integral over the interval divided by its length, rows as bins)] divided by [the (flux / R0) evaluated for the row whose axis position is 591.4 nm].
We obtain 1.06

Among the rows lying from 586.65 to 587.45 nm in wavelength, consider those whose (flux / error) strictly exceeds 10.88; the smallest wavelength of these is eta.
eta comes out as 586.8 nm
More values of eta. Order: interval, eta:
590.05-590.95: 590.1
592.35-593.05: 592.4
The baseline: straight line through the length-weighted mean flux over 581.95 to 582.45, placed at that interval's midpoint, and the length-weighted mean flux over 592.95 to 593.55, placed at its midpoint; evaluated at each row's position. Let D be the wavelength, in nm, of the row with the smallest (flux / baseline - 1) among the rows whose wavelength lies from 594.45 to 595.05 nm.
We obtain 594.8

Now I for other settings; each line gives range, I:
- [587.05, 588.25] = 246.7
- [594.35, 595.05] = 273.1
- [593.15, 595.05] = 259.3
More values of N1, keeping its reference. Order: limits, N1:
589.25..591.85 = 3.1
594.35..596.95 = 4.4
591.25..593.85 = 3.9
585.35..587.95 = 1.4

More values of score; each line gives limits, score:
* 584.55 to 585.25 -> 296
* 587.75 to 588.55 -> 285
